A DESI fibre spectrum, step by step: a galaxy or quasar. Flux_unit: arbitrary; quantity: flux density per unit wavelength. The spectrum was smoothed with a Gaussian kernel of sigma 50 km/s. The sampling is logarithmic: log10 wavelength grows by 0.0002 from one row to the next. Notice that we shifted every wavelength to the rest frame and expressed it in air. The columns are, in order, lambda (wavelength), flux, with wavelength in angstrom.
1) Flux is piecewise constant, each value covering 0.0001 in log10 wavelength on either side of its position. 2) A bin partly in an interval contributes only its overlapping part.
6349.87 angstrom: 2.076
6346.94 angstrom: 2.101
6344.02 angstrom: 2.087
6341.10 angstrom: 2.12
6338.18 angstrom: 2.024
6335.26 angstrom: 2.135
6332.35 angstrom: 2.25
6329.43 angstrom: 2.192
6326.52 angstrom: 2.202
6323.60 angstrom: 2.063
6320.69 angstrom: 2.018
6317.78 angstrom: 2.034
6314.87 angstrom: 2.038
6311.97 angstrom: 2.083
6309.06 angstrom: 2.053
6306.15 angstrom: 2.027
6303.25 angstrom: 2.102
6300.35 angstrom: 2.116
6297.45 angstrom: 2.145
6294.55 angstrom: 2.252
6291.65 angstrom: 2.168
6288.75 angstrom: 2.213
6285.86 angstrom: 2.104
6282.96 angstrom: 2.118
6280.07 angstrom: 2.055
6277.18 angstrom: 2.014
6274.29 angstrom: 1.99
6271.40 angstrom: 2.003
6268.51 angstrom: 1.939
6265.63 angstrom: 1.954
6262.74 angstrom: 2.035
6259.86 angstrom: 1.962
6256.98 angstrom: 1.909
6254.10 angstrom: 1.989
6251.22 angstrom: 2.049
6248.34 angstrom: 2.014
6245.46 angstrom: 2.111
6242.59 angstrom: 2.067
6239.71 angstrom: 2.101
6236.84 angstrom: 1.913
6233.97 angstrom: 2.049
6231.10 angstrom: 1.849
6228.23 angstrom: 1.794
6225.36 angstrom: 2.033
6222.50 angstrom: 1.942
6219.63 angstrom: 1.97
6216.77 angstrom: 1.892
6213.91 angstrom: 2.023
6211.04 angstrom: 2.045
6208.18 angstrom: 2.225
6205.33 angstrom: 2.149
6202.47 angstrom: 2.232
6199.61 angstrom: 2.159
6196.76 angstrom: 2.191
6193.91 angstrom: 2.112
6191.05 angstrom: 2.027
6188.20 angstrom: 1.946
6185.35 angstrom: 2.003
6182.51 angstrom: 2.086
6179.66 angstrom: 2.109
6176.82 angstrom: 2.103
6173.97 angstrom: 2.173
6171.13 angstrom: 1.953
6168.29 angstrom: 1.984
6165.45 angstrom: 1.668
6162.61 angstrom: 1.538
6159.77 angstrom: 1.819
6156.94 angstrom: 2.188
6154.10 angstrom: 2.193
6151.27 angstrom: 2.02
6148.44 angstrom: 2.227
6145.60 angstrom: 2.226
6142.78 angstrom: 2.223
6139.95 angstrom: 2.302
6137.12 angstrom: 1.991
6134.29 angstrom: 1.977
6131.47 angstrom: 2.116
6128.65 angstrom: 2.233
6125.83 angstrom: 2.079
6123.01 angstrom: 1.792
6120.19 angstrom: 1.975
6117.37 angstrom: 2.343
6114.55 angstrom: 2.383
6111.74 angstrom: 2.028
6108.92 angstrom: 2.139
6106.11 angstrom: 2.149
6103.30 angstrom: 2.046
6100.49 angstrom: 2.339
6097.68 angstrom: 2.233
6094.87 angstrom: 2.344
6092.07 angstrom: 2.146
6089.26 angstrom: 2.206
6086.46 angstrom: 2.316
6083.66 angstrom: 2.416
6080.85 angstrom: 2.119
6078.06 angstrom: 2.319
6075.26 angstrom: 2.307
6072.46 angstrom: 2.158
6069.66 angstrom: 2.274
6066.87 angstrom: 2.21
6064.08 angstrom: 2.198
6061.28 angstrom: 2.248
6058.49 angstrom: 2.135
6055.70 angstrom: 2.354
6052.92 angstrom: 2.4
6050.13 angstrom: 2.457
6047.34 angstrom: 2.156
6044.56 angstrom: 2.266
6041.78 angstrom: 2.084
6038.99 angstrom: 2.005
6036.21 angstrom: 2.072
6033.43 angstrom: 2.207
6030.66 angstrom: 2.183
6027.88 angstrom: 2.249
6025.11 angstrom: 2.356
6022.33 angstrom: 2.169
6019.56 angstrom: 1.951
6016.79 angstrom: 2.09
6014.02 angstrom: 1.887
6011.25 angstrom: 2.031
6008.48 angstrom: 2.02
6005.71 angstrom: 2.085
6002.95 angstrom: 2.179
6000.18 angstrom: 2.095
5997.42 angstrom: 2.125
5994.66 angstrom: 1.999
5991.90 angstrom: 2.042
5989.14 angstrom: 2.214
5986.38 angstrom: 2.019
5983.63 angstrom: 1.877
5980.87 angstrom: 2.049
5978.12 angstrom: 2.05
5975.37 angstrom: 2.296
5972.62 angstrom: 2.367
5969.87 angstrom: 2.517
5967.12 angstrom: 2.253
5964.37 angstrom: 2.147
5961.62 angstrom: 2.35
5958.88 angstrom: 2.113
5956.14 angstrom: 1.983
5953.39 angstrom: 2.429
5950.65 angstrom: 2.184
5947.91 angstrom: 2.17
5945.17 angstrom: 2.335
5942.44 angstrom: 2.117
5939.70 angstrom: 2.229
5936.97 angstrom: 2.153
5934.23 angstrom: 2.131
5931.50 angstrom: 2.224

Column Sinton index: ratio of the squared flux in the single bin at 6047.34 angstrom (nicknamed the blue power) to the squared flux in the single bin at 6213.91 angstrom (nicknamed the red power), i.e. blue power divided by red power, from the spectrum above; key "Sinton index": 1.136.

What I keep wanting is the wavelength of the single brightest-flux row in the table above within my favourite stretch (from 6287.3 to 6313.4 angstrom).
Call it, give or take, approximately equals 6294.55 angstrom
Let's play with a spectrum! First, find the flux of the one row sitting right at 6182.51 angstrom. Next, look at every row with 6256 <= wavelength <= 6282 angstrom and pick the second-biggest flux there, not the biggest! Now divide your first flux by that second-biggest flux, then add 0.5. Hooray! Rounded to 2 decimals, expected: 1.53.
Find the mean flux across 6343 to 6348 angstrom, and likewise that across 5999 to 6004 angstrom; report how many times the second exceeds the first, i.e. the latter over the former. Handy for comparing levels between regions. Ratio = 1.02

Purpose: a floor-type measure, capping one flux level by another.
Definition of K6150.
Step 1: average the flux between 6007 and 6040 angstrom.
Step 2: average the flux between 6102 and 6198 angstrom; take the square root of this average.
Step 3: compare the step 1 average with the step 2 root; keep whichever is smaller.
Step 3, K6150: 1.438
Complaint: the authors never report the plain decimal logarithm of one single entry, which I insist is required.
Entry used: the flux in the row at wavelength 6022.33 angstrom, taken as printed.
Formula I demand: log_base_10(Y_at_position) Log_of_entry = 0.336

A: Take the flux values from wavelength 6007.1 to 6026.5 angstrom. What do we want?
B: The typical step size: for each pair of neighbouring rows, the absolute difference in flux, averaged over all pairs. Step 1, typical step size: 0.15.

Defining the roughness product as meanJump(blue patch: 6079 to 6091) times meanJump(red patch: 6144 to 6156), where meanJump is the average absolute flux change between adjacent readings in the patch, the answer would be 0.021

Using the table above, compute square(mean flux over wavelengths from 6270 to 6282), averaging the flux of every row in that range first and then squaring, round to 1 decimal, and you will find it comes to 4.1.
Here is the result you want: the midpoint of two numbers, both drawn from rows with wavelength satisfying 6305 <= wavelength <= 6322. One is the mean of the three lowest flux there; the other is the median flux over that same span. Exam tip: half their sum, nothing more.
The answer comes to 2.03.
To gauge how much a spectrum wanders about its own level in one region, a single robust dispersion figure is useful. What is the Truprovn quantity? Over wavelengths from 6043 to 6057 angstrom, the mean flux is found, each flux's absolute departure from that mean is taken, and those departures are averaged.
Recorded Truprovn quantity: 0.092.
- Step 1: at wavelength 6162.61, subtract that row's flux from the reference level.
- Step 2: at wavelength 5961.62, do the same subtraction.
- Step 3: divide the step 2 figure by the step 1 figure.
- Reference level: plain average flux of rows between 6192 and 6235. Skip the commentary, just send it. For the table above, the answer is -1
